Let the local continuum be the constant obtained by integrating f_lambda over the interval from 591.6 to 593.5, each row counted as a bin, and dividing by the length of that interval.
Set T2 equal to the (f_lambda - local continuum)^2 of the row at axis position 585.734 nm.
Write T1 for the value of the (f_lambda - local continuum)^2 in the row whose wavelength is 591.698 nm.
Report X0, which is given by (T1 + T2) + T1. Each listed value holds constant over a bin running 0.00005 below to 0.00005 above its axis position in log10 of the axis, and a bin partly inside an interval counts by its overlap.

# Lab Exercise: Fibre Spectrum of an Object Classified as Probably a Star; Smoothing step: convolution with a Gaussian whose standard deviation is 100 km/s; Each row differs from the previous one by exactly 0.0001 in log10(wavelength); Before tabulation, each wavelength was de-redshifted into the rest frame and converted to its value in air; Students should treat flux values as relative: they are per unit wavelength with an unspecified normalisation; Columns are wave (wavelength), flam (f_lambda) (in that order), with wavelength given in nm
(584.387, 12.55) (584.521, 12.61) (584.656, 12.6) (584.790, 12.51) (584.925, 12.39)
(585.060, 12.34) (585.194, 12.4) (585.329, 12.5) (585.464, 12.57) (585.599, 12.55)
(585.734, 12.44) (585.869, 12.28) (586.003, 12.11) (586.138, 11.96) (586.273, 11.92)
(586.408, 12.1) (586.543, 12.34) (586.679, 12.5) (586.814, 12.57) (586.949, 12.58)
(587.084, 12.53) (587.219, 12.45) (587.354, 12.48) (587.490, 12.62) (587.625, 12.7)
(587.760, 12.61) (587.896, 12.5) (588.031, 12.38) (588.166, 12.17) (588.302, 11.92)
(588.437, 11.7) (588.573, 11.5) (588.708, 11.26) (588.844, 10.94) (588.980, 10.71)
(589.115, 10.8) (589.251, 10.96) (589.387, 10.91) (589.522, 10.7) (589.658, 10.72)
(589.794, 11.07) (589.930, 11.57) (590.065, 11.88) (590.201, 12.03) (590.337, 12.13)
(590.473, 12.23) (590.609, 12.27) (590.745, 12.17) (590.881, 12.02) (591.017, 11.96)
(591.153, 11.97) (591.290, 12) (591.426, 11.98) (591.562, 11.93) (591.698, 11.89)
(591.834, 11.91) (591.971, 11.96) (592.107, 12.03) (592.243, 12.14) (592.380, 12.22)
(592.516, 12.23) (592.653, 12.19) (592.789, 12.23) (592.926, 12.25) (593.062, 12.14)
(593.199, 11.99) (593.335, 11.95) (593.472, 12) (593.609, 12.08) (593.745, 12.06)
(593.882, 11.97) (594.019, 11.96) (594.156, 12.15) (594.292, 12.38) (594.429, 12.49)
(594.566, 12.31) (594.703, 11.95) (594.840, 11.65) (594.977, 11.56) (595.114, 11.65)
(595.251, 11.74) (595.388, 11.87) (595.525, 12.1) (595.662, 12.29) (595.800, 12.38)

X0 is 0.20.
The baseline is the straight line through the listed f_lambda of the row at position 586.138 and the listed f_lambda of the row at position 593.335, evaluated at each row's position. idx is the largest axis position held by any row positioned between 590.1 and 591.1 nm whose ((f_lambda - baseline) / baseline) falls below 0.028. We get 591.017 nm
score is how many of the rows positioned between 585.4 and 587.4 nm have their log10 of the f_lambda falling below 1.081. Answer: 2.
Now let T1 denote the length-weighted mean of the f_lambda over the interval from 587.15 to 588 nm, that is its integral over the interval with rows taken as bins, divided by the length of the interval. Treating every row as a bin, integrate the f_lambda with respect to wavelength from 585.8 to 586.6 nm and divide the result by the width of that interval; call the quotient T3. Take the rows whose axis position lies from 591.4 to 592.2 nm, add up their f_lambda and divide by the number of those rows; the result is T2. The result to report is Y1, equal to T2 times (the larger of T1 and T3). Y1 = 150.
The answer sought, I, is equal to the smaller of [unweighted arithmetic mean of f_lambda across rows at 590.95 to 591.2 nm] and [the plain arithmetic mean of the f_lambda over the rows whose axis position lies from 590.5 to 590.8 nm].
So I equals 12.0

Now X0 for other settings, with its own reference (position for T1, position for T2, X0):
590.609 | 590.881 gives 0.08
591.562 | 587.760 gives 0.33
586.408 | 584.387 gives 0.22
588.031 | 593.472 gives 0.19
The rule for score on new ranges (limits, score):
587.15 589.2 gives 7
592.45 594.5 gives 5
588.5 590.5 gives 13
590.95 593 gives 9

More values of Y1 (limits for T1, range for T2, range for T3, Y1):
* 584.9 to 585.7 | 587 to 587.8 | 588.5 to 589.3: 157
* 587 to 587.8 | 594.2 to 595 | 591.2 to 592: 152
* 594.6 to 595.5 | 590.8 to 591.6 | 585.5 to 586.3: 147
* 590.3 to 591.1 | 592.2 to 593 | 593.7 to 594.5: 149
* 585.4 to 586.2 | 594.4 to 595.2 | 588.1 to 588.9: 147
